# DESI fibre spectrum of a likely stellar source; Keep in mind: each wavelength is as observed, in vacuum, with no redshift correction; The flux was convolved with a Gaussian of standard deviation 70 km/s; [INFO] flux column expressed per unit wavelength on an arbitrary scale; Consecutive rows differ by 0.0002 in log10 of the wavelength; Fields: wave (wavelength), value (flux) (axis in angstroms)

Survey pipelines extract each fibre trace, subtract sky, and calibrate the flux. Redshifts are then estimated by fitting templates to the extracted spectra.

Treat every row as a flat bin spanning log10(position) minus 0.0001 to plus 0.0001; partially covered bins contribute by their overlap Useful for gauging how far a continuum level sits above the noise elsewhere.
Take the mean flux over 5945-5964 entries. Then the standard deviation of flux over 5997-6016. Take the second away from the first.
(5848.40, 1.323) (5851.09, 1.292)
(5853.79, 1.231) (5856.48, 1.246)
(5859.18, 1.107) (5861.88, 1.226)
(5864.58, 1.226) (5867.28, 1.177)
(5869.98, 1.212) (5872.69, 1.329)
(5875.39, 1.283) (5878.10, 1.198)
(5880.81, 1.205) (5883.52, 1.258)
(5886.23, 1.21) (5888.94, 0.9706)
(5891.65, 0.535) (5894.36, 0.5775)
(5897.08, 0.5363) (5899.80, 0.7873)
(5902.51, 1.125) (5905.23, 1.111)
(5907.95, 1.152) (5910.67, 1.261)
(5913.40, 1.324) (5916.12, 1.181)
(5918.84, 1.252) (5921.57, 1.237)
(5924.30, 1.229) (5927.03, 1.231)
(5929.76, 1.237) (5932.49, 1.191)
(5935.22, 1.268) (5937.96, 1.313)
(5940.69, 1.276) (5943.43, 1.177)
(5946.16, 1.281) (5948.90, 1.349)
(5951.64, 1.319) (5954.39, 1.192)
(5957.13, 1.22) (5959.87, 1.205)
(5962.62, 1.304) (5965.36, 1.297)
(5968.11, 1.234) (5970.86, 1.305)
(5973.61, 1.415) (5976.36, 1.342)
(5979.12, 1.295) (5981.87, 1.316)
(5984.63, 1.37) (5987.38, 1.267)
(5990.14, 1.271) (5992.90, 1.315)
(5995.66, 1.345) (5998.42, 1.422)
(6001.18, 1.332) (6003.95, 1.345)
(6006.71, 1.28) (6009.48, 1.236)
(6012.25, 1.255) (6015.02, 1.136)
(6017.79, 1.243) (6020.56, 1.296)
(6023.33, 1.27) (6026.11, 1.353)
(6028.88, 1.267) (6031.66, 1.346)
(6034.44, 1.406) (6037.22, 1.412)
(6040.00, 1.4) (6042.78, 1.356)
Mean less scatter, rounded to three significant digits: 1.18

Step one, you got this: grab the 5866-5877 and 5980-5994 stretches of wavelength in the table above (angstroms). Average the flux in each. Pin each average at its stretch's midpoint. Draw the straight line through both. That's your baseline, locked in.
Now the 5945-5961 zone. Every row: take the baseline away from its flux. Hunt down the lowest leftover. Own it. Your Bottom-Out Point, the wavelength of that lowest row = 5954.39 angstroms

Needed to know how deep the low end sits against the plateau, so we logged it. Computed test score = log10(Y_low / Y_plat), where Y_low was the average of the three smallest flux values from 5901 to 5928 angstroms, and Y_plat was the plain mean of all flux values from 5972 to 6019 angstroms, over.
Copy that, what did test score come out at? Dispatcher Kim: -0.063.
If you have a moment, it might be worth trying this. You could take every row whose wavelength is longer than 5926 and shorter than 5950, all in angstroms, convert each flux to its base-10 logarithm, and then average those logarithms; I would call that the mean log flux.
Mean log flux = 0.10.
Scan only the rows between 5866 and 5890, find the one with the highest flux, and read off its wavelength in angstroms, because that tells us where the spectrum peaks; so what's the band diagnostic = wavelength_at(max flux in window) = 5872.69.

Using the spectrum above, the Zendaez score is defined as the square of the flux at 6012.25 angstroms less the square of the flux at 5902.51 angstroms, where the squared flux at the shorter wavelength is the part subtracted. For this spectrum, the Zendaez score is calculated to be 0.3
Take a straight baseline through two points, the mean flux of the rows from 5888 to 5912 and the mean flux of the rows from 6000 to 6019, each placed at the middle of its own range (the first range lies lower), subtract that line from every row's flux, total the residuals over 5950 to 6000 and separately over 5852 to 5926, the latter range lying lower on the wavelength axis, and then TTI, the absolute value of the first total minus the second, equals 4.2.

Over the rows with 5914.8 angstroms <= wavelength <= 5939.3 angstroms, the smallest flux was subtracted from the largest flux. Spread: 0.13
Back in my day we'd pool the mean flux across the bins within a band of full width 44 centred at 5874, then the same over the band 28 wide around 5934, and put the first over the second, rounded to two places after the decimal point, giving 0.90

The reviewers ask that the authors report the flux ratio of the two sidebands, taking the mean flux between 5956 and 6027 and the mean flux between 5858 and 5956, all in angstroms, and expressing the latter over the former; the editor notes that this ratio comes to 0.89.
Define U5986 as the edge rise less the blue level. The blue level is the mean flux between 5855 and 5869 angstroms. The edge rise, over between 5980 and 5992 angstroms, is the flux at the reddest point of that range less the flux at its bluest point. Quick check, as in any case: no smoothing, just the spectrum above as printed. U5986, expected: -1.24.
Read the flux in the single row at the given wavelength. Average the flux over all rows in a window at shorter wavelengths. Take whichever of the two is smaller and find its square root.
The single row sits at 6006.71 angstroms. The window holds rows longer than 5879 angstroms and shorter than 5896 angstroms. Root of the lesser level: 0.98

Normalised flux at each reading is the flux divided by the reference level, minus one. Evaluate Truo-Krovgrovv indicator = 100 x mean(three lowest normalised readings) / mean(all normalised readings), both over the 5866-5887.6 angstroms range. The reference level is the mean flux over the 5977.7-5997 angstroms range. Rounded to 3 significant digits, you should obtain 153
